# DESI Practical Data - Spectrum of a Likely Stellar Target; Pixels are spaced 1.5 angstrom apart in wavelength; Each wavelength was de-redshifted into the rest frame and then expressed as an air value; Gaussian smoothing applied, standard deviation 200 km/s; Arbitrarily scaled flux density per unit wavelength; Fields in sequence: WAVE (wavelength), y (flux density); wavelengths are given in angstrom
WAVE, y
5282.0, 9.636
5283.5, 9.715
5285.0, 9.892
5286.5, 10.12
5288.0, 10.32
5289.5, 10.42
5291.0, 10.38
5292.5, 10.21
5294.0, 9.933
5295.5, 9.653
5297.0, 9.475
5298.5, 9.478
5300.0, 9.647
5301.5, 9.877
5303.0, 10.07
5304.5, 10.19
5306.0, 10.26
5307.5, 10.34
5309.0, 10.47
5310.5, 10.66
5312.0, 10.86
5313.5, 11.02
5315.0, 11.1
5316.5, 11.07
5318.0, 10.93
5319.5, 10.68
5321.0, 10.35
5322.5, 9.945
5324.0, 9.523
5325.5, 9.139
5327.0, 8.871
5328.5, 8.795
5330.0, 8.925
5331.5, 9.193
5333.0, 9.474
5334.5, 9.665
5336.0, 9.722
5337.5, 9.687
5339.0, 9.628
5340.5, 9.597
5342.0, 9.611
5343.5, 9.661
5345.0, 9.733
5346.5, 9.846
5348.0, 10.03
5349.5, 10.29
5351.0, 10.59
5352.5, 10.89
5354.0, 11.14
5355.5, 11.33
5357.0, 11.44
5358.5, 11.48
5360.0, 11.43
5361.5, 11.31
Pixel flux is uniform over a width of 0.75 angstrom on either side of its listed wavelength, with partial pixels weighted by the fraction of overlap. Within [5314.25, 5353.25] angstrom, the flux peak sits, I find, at 5315.0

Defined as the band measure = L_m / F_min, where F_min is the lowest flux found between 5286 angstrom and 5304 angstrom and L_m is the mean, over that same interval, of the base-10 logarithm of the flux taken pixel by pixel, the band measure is 0.105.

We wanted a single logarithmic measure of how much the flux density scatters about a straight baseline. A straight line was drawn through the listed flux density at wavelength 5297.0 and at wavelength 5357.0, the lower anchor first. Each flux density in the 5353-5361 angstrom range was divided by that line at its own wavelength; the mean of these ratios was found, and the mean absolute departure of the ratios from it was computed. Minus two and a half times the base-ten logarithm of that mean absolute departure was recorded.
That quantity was 5.64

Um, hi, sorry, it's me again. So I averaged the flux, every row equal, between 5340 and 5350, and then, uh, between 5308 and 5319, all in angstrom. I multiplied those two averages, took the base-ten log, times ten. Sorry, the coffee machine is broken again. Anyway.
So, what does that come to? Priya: 20.3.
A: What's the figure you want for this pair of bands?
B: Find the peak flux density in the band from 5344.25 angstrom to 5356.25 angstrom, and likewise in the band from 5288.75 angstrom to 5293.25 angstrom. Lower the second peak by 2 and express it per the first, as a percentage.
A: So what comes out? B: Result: 74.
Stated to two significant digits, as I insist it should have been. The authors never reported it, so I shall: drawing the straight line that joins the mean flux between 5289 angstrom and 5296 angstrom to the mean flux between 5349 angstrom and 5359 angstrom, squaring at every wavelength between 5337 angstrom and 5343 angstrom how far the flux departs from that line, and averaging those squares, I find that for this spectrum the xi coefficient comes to 1.4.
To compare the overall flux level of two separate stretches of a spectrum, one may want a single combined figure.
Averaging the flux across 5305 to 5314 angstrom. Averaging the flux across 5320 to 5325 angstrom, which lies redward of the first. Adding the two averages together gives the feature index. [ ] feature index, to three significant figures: 20.5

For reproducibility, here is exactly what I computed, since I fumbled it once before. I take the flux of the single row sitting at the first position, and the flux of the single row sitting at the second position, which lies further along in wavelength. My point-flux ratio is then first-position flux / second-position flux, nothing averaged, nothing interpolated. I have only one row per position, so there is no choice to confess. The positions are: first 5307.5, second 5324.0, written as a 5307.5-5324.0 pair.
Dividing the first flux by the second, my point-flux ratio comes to 1.09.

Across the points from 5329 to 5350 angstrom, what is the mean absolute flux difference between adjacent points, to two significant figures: 0.12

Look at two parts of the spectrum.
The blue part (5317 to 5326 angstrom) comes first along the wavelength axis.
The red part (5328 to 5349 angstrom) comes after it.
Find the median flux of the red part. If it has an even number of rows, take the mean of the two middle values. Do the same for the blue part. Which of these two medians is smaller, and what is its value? 9.6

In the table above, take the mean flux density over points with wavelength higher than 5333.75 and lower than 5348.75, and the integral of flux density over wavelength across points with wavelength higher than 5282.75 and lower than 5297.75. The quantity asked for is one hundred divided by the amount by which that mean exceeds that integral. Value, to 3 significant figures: -0.712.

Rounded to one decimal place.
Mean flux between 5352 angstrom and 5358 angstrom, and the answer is 11.2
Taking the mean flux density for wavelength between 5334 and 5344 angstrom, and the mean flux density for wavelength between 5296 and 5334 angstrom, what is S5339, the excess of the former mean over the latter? -0.36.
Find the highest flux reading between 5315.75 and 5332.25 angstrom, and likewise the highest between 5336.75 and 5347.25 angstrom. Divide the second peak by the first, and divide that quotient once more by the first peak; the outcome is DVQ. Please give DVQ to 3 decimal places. 0.080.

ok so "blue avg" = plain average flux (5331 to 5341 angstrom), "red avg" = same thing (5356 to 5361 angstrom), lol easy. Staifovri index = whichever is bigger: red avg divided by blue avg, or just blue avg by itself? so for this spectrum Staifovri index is 9.6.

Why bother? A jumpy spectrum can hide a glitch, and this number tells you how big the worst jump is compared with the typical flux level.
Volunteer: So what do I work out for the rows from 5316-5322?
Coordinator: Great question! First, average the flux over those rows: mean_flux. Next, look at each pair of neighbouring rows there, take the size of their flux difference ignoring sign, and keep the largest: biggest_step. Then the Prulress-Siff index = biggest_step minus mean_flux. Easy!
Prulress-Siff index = -10.4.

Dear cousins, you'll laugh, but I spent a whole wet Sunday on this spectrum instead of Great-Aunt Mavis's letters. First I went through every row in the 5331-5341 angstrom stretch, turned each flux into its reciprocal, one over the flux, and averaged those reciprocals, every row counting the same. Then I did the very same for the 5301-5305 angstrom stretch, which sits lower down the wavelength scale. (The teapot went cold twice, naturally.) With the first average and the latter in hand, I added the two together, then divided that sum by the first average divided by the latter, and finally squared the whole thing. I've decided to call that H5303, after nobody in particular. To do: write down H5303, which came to 0.038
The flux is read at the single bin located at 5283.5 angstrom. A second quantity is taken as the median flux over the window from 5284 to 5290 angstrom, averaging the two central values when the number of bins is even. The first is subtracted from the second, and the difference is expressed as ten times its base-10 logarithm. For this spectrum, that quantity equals -3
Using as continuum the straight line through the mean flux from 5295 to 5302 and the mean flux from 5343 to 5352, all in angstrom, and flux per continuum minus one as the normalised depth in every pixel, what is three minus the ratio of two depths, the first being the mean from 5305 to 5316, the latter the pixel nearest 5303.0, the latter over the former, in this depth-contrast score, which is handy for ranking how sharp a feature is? 2.6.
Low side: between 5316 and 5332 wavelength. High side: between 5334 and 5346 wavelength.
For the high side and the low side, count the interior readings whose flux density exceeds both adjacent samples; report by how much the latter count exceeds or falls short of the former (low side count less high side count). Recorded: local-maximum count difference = -1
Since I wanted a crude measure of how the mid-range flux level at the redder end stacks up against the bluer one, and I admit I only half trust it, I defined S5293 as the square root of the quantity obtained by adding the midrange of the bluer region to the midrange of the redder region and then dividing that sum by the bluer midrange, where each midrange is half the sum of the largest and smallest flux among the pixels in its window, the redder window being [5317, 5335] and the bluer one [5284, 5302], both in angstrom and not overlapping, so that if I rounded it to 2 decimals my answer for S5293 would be 1.41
